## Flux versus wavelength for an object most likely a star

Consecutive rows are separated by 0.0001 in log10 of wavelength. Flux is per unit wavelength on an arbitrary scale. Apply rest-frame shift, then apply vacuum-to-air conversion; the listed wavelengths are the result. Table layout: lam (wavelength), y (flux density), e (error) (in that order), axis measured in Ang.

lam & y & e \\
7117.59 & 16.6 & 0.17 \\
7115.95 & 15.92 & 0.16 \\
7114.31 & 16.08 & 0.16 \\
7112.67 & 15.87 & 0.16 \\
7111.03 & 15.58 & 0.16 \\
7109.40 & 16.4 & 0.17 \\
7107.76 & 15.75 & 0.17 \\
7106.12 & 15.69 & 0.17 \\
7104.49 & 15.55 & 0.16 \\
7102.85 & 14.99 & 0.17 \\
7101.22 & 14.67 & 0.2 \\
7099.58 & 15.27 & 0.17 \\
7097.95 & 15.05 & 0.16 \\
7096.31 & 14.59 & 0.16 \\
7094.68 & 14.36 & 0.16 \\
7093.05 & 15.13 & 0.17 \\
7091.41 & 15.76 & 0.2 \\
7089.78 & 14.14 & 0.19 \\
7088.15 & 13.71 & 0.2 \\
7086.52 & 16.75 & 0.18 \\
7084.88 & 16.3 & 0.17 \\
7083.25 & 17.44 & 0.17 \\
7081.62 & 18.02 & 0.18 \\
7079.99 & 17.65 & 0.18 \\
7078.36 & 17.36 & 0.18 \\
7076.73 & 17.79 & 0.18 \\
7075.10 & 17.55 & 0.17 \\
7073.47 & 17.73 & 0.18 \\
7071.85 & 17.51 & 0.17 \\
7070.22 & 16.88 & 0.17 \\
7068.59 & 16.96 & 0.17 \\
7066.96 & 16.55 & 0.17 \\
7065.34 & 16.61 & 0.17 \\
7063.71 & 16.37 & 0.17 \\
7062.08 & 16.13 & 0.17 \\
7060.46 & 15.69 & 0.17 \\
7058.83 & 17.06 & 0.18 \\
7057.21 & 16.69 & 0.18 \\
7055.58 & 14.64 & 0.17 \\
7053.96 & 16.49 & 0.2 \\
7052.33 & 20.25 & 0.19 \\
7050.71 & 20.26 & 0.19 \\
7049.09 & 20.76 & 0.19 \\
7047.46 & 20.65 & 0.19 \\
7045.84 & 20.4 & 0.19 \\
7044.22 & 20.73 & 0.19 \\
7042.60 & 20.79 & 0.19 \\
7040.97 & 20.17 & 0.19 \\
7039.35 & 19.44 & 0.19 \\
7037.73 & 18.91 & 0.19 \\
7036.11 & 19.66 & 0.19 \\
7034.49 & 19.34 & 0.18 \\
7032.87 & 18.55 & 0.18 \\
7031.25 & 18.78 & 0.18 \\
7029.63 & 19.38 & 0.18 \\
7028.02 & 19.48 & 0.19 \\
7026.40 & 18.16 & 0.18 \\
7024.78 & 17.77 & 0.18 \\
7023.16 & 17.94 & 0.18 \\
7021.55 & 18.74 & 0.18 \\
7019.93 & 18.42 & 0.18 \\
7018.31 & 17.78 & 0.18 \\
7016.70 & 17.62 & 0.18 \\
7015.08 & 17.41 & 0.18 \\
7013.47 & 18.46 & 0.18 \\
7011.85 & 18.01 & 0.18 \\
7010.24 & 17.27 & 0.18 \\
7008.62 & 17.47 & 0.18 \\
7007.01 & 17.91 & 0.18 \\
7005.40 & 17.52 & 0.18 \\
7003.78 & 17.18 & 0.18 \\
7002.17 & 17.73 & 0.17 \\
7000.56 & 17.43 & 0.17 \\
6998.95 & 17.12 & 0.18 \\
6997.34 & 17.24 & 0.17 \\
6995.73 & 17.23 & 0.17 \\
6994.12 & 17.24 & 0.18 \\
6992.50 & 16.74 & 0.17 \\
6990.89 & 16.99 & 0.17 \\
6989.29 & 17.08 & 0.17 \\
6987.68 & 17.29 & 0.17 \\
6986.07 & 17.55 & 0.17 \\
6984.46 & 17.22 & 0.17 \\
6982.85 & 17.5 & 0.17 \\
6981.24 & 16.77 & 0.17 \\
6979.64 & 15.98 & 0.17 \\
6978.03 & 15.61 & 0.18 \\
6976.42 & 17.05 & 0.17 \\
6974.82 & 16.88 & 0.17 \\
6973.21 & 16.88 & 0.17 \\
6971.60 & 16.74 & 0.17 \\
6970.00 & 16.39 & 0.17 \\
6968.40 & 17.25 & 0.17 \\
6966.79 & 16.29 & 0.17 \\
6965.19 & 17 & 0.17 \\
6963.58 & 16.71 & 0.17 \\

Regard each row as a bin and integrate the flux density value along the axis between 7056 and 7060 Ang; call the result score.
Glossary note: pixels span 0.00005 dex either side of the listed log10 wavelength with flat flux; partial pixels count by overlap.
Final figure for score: 66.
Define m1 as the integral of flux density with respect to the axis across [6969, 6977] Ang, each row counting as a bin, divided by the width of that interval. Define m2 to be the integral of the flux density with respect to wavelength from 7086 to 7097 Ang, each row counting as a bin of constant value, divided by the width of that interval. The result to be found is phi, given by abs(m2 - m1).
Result 1.9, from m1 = 16.8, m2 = 14.9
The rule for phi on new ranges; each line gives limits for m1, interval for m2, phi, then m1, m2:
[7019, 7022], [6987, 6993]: 1.4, 18.5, 17.1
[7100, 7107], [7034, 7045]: 4.6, 15.2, 19.9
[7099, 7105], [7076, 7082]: 2.6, 15.1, 17.7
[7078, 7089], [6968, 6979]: 0.1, 16.7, 16.7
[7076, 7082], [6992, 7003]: 0.4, 17.7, 17.3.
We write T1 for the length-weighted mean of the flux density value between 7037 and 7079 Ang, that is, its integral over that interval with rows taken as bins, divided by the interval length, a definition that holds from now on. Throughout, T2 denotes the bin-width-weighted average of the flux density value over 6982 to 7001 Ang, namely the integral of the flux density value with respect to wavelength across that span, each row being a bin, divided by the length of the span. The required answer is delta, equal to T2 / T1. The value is 0.95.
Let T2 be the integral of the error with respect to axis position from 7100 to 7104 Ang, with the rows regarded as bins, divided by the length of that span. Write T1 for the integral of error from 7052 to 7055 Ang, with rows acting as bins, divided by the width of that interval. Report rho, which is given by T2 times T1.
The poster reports 0.0351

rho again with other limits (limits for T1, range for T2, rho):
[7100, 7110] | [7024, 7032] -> 0.0315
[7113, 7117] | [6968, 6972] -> 0.0273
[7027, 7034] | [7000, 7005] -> 0.0317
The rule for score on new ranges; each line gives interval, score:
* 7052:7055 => 53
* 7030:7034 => 75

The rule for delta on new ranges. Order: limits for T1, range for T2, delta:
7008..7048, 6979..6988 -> 0.91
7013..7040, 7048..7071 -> 0.93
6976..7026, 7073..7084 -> 1.01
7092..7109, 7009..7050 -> 1.25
